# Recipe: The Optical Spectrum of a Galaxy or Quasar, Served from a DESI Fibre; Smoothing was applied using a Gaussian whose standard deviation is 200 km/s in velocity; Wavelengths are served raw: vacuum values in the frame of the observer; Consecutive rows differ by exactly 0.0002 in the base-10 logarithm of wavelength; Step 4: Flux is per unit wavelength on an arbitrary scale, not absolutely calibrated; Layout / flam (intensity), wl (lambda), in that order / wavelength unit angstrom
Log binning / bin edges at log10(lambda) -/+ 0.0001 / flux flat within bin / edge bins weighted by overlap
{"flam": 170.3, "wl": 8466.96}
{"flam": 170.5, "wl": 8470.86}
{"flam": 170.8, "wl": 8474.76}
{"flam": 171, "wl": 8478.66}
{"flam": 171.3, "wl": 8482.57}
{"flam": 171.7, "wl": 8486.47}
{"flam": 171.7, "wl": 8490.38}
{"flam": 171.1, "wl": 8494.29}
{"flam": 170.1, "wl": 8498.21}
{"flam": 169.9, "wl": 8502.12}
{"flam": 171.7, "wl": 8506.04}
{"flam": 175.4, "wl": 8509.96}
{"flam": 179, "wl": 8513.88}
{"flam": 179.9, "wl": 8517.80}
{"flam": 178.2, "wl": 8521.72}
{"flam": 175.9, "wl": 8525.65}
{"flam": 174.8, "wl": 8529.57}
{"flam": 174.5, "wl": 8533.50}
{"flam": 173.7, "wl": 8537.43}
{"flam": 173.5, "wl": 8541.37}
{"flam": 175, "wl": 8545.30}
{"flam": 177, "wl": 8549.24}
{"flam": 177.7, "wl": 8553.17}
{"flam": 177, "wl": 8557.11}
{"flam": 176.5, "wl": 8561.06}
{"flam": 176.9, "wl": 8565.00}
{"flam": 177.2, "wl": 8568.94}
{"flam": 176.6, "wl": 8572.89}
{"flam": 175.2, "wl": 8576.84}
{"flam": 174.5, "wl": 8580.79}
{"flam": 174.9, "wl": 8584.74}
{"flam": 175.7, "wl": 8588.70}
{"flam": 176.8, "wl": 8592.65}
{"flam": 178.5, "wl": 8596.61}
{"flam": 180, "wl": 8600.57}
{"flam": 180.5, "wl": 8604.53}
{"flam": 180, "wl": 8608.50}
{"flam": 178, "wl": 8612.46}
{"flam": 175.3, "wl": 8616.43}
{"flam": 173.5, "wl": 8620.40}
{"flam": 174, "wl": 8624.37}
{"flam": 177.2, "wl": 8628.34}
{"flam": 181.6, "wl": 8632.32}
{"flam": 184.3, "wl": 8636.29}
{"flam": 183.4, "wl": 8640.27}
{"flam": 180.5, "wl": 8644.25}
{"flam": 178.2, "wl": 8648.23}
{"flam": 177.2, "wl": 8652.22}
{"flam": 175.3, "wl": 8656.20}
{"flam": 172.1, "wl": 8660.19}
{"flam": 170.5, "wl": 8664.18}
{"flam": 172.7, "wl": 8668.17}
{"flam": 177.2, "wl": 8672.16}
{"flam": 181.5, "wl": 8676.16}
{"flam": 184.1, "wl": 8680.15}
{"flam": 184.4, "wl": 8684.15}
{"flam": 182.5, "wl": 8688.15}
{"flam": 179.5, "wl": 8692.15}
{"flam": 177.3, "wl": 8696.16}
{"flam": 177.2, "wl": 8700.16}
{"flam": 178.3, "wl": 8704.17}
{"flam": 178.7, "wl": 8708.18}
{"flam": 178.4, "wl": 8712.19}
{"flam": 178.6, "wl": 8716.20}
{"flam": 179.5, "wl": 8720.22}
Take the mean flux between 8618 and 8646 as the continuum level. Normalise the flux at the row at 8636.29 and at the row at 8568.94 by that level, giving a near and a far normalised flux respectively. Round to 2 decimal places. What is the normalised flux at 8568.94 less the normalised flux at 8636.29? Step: -0.04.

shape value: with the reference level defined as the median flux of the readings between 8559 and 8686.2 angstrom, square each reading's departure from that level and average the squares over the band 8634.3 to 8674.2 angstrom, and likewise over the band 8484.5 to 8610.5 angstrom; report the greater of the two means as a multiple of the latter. 1.8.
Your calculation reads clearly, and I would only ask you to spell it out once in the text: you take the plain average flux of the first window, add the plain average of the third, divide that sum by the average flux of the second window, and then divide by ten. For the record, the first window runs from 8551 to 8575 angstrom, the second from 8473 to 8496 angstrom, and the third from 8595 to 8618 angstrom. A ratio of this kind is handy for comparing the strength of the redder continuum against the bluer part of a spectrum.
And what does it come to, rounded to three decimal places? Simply 0.208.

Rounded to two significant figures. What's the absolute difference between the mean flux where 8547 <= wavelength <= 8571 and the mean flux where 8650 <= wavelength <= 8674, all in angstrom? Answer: 2.9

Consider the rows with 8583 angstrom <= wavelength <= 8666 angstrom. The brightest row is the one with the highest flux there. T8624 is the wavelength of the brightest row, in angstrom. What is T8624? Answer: 8636.29 angstrom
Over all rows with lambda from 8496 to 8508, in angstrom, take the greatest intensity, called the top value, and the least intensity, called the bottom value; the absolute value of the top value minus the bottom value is 1.8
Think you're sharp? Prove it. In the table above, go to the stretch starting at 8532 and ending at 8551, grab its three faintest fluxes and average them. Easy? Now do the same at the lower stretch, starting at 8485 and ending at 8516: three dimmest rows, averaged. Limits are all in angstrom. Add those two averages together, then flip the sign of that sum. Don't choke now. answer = -344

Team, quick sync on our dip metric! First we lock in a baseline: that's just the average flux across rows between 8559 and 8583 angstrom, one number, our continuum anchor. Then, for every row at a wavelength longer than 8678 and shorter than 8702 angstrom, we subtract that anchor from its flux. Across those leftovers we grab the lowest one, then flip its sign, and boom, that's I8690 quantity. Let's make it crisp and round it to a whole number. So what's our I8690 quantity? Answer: -1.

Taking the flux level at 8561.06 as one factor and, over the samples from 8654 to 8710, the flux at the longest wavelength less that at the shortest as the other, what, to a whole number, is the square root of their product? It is 24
